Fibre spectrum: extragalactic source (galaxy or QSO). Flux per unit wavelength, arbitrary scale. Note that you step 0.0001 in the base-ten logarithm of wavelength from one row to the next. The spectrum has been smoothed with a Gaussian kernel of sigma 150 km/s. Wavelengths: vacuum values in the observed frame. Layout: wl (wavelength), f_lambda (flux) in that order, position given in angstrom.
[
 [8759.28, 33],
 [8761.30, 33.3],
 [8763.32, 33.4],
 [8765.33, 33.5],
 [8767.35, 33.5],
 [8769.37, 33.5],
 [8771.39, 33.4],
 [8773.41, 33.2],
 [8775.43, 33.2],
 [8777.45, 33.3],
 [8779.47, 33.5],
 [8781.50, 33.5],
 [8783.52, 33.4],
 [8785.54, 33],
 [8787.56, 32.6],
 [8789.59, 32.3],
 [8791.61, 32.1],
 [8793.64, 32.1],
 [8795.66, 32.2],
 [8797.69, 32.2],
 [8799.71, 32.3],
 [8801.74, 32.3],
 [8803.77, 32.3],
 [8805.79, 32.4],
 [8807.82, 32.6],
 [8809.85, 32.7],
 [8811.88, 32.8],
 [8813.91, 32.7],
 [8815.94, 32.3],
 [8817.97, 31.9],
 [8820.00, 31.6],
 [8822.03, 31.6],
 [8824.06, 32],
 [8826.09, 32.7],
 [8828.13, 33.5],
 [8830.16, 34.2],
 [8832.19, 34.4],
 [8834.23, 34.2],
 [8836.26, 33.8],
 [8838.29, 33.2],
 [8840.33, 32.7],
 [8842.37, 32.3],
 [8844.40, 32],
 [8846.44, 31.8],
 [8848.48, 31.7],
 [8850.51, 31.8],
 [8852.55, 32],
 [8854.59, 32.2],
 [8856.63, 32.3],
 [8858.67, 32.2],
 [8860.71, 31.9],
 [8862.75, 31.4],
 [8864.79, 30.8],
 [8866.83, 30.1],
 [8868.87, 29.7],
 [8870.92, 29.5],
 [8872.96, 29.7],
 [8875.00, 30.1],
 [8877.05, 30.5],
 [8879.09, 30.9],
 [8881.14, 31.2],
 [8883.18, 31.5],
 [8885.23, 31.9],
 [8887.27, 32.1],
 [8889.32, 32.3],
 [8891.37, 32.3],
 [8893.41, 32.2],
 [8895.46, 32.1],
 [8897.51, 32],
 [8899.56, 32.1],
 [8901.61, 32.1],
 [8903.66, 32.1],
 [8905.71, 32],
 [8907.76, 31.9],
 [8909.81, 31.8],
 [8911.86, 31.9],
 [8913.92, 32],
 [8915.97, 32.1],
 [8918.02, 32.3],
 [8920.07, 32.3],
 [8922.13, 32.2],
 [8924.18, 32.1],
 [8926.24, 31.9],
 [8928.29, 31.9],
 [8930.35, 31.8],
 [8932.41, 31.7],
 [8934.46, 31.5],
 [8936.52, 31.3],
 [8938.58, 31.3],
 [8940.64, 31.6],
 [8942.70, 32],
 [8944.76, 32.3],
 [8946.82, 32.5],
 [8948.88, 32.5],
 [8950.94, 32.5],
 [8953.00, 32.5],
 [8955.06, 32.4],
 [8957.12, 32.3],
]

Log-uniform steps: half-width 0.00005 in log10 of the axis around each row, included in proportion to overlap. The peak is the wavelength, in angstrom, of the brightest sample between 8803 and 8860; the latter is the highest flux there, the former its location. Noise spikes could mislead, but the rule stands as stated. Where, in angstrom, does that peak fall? 8832.19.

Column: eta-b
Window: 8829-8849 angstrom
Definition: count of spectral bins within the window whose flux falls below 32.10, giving 3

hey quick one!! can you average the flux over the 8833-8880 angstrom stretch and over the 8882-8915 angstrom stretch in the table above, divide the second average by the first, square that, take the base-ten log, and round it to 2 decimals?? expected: 0.01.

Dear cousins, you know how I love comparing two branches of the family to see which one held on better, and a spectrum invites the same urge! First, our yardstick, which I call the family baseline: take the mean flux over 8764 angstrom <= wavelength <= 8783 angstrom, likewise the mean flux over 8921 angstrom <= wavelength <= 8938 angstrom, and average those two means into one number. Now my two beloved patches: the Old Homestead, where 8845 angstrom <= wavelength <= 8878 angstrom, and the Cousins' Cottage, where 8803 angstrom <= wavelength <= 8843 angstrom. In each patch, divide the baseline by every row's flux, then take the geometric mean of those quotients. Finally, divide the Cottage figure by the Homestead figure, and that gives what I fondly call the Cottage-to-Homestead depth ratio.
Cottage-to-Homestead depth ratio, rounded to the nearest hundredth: 0.95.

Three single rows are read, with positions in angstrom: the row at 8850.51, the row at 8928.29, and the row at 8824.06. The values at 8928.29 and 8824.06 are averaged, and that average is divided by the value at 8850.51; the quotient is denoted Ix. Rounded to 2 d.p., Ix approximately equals 1.00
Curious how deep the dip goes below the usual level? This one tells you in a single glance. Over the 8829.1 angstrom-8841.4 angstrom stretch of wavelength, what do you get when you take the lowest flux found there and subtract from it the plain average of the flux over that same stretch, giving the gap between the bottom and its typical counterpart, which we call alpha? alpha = -1.0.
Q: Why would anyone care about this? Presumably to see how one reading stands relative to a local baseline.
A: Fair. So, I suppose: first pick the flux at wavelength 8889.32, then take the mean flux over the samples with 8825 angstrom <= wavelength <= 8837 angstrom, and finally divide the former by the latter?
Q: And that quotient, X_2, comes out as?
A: 0.96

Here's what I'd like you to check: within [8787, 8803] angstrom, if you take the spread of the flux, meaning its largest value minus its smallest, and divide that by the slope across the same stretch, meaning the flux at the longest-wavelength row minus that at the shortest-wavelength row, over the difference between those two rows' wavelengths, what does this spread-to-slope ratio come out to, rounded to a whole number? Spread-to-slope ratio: -24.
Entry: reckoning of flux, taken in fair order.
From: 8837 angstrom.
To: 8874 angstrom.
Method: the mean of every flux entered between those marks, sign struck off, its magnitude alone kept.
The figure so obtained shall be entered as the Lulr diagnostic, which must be 31.5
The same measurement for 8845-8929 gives 31.6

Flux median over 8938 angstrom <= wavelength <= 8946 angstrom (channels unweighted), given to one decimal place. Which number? 31.8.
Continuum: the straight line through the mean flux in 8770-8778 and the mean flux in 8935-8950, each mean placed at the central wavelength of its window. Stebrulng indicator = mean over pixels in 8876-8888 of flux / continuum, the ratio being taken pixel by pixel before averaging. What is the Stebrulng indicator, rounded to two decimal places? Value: 0.97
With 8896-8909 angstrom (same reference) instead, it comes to 0.99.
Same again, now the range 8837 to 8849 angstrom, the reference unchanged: 0.99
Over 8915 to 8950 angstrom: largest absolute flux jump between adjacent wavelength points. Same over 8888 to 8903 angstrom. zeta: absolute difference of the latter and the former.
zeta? 0.30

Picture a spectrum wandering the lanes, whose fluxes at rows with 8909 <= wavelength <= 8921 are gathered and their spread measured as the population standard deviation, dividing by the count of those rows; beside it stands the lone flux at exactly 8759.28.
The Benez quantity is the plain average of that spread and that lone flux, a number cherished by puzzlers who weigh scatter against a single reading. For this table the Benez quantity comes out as 16.6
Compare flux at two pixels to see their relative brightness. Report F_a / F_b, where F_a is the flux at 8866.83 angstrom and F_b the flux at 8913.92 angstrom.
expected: 0.94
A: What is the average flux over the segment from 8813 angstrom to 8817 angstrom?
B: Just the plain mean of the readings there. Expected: 32.5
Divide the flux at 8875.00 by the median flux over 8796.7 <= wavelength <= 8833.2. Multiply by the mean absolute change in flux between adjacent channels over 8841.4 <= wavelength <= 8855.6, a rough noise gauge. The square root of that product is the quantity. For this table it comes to 0.4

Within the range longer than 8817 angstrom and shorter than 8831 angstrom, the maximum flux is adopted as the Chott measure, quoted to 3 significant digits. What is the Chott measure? 34.2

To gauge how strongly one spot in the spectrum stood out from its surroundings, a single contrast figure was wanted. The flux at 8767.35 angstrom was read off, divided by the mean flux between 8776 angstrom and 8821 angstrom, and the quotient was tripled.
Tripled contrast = 3.09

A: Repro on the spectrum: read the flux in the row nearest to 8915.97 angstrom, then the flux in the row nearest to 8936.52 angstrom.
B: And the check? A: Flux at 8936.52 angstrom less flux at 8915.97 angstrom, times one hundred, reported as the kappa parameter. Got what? -80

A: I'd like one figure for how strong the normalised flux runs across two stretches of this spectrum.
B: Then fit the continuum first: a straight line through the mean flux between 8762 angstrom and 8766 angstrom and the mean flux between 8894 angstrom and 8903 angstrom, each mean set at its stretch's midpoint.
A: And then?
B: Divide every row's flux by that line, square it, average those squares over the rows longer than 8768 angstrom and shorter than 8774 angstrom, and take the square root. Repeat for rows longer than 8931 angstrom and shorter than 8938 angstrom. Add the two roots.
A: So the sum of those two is 1.993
